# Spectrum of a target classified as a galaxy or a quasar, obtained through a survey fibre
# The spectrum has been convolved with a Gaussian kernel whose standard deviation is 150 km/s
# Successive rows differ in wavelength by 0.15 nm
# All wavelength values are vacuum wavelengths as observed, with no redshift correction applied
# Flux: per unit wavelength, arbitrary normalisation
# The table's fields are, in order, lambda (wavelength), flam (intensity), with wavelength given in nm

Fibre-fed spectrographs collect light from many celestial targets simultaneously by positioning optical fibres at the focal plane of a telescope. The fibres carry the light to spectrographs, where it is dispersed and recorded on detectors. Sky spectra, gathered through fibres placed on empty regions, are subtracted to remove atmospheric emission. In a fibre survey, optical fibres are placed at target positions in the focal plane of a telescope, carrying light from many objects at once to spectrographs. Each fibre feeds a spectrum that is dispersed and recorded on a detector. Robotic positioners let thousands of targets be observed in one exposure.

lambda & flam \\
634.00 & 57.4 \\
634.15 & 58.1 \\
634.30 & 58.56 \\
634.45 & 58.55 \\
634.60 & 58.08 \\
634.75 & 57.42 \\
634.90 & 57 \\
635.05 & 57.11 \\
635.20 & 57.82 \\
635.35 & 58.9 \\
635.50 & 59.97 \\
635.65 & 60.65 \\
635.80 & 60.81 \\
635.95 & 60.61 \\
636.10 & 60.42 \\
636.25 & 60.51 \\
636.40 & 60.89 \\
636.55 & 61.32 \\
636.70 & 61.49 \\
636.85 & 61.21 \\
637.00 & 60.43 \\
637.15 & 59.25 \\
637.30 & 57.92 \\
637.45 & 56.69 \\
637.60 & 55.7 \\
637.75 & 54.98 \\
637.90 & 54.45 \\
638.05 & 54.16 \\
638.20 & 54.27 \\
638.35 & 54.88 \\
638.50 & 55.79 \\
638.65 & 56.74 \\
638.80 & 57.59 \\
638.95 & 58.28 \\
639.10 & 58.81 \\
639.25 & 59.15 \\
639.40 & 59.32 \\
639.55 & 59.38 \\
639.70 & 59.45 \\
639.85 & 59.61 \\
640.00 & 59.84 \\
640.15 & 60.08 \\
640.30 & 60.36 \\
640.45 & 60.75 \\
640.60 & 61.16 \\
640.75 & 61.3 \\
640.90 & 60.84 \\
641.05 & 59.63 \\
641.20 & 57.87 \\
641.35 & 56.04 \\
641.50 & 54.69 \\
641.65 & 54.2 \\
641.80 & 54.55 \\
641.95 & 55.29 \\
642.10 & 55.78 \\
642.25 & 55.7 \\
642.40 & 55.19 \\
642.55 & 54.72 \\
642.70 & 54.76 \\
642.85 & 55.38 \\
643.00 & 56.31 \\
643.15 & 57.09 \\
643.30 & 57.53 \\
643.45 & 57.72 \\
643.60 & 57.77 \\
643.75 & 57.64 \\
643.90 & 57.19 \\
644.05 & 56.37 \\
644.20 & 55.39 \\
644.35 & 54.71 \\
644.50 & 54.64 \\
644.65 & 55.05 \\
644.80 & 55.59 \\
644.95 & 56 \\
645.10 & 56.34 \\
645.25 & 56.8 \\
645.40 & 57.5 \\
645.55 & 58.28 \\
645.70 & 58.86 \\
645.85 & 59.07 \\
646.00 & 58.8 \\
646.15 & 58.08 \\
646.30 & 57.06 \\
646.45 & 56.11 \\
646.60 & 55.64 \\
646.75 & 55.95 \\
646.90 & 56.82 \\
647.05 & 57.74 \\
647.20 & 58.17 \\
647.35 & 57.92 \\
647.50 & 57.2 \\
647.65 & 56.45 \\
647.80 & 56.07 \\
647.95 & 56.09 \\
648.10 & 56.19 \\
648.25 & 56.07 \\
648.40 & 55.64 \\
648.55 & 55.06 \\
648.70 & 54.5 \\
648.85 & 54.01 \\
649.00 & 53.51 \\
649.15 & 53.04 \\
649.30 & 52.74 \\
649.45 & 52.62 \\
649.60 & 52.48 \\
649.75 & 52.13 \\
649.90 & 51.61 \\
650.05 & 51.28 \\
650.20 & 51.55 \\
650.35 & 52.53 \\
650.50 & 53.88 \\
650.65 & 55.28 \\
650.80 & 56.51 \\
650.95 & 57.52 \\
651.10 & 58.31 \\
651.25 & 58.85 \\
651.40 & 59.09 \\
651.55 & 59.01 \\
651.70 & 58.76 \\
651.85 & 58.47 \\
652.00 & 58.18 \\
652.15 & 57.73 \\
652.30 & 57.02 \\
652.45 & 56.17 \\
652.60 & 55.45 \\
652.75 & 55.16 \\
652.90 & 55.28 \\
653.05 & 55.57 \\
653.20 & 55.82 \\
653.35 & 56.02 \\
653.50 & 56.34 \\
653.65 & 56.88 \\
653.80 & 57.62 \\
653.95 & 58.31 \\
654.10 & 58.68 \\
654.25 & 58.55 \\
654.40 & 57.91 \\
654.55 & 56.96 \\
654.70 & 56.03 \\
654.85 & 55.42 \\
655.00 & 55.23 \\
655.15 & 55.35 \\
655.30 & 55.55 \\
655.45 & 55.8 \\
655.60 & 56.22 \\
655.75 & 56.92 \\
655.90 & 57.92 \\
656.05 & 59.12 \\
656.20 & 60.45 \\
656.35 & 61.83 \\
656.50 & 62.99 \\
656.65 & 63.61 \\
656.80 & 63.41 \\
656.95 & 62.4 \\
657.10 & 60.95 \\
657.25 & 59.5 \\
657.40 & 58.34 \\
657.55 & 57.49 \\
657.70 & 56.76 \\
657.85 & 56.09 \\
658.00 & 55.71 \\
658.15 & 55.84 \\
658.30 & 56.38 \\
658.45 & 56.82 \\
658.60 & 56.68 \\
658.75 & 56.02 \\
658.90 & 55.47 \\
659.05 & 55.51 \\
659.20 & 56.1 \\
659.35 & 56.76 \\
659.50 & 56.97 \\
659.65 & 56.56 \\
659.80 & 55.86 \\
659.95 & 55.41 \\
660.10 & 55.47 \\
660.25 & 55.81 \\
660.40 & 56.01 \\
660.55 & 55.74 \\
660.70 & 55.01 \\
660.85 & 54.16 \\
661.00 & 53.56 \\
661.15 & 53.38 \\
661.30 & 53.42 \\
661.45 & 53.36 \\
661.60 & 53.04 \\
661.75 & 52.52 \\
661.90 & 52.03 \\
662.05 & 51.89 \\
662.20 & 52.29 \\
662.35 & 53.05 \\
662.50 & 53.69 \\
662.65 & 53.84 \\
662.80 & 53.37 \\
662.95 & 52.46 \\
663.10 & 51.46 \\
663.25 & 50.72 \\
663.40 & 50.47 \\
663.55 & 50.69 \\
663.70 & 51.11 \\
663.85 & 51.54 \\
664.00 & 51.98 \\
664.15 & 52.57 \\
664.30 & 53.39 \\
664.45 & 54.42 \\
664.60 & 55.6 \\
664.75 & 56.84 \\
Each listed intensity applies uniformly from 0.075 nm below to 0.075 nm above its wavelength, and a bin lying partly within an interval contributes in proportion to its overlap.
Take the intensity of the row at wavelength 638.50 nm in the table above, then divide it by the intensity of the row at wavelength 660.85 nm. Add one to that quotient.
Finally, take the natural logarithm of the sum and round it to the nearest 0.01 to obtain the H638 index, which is 0.71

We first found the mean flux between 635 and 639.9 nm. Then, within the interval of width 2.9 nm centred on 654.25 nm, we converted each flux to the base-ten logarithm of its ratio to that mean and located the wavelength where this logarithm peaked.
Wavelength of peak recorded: 654.10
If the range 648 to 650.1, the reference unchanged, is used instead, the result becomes 648.10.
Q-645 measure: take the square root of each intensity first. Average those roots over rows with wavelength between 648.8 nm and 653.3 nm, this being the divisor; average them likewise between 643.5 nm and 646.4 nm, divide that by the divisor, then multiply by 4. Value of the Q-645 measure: 4.06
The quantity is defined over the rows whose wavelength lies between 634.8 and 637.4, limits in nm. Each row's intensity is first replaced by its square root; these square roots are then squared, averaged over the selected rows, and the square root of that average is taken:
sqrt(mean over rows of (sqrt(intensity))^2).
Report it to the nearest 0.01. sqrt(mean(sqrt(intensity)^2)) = 7.73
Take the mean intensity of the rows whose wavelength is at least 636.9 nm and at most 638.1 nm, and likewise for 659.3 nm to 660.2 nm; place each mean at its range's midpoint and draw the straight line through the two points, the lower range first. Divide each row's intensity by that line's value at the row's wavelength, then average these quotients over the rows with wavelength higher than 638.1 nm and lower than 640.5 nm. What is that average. 1.03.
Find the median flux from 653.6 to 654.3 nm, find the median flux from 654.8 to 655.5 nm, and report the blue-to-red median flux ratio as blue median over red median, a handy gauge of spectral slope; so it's 1.05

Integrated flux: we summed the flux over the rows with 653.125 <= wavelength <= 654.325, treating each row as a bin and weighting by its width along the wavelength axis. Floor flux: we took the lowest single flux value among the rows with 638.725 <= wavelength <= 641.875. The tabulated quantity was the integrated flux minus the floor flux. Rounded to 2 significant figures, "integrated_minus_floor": 15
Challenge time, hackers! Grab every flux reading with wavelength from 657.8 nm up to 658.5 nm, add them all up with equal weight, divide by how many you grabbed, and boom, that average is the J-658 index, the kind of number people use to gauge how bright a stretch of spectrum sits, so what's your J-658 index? 56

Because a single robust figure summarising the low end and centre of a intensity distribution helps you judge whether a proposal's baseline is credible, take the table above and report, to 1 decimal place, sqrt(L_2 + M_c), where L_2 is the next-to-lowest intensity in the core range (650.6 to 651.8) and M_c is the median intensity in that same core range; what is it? 10.7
